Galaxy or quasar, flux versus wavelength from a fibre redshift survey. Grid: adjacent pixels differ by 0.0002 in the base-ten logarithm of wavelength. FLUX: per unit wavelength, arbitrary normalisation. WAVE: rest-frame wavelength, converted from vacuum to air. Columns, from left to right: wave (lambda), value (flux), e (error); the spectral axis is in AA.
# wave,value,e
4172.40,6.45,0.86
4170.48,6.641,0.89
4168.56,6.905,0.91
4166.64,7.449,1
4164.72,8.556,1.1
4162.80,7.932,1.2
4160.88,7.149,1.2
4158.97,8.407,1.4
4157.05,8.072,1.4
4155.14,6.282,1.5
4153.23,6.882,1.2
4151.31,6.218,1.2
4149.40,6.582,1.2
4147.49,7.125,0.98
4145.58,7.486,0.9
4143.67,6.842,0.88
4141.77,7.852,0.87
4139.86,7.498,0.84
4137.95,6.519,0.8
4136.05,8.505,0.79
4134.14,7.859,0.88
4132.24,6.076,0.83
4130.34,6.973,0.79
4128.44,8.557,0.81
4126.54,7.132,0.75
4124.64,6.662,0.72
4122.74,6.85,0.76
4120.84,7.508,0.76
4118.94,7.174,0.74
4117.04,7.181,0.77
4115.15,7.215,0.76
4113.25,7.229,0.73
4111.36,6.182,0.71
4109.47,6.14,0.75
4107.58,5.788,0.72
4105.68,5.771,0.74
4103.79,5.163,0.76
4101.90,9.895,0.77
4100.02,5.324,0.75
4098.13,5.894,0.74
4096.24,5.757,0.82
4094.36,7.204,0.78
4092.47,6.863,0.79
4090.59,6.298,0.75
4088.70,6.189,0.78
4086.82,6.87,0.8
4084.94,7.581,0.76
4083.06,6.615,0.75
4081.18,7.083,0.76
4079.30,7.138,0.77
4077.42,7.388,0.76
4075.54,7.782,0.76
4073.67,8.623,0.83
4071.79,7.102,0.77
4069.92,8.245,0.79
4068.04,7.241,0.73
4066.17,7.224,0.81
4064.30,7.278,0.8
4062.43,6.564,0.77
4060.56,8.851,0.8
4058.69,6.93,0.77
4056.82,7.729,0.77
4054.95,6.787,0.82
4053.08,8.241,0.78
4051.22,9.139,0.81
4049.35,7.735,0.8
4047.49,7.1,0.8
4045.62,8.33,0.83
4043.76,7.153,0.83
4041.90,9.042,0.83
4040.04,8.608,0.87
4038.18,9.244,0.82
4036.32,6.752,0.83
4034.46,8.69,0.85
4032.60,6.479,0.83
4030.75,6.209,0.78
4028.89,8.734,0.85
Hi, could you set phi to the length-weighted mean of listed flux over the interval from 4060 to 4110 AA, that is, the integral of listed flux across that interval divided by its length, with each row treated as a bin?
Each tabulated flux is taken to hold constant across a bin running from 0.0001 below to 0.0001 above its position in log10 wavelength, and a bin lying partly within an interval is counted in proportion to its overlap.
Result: 6.9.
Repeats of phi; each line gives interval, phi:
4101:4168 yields 7.2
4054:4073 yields 7.4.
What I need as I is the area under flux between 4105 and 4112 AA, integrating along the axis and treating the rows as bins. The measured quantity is 42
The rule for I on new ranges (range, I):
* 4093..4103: 68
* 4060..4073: 97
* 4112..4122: 72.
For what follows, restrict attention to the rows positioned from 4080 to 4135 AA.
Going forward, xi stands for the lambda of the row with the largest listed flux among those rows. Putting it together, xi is 4101.90 AA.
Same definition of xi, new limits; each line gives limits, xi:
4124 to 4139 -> 4128.44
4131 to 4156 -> 4136.05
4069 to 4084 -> 4073.67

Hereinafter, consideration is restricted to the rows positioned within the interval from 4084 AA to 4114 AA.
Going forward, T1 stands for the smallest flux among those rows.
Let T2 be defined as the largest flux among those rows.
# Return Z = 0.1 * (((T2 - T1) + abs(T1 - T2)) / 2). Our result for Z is 0.473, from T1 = 5.163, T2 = 9.895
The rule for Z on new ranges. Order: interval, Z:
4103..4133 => 0.339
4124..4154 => 0.248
